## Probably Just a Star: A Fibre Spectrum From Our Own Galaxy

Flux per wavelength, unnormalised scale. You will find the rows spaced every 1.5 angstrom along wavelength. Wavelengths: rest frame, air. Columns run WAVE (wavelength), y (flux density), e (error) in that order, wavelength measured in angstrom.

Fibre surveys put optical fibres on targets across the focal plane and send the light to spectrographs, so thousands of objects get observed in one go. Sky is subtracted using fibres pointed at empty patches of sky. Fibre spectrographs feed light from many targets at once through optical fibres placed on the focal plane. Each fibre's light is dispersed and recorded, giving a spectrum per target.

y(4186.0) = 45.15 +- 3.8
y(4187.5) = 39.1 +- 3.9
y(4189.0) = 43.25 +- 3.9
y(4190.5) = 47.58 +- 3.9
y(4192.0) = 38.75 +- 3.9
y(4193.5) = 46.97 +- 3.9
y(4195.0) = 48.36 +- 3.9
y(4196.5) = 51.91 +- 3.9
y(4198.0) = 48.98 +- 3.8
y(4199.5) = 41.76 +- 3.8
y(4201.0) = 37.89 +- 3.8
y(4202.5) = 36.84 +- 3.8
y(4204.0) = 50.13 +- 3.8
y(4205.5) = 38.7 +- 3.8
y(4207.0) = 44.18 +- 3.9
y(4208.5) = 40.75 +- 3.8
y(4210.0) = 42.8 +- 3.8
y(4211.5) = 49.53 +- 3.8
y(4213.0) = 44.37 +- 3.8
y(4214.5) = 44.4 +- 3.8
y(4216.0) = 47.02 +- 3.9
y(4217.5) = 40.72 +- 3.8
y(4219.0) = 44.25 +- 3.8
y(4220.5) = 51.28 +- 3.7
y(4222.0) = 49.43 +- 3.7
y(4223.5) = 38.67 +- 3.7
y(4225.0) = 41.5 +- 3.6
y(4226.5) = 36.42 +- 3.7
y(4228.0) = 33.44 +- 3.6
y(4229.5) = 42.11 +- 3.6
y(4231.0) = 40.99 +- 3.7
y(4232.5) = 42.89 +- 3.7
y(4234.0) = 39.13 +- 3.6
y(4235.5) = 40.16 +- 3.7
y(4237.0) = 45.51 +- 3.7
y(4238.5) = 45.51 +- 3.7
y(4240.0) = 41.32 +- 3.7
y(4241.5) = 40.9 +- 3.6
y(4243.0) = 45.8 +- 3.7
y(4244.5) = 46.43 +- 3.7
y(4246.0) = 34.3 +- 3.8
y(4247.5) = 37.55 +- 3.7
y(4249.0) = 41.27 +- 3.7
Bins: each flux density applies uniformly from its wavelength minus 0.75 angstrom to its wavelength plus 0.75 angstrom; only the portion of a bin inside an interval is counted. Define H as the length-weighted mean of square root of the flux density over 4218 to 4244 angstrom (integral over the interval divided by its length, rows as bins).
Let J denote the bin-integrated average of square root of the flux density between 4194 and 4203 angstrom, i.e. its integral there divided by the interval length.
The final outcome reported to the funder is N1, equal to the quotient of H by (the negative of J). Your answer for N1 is -0.98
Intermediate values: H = 6.50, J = 6.66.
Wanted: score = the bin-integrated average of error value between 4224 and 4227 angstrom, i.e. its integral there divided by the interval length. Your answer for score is 3.65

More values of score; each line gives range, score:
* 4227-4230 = 3.61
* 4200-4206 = 3.80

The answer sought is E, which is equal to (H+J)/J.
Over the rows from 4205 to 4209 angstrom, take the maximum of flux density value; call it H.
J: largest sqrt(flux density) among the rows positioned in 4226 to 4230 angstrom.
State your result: 7.81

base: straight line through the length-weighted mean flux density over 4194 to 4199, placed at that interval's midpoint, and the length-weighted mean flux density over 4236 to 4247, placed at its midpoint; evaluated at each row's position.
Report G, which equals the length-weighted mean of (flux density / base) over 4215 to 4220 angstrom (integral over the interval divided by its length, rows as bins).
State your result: 0.96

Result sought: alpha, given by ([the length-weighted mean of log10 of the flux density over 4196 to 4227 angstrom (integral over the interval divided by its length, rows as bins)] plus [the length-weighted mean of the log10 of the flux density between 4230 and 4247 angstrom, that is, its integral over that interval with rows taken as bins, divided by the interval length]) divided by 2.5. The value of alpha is 1.305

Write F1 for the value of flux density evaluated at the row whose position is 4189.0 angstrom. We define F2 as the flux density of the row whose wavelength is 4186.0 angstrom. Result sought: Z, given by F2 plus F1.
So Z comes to 88.4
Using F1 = 43.25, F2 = 45.15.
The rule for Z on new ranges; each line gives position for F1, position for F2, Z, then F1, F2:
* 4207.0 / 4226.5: 80.6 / 44.18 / 36.42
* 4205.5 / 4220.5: 90.0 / 38.7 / 51.28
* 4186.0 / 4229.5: 87.3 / 45.15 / 42.11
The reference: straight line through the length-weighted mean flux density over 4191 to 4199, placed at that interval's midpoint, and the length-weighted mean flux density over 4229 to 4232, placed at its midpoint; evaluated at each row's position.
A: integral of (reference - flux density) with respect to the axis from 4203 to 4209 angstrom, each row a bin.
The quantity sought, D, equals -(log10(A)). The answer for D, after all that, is -1.07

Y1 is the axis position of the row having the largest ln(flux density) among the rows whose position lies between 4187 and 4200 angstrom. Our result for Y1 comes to 4196.5 angstrom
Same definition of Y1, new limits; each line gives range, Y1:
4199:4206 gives 4204.0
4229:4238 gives 4237.0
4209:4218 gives 4211.5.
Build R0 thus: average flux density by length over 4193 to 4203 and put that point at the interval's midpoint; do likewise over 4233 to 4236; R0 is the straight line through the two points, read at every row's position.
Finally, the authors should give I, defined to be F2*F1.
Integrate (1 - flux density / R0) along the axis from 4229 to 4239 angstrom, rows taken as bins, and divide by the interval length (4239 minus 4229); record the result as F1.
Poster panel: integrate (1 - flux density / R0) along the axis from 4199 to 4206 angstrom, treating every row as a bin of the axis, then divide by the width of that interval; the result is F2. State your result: -0.0041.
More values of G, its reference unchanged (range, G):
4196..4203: 0.89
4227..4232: 0.88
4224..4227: 0.87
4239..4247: 0.98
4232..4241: 0.98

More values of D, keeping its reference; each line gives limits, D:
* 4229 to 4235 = -0.07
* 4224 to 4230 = -1.37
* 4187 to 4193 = -1.48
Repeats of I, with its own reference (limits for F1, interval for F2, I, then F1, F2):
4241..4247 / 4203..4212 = 0.0009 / -0.08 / -0.01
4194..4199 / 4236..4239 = 0.0132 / -0.09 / -0.14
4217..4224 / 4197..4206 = -0.0030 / -0.08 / 0.04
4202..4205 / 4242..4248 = -0.0007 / 0.01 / -0.07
